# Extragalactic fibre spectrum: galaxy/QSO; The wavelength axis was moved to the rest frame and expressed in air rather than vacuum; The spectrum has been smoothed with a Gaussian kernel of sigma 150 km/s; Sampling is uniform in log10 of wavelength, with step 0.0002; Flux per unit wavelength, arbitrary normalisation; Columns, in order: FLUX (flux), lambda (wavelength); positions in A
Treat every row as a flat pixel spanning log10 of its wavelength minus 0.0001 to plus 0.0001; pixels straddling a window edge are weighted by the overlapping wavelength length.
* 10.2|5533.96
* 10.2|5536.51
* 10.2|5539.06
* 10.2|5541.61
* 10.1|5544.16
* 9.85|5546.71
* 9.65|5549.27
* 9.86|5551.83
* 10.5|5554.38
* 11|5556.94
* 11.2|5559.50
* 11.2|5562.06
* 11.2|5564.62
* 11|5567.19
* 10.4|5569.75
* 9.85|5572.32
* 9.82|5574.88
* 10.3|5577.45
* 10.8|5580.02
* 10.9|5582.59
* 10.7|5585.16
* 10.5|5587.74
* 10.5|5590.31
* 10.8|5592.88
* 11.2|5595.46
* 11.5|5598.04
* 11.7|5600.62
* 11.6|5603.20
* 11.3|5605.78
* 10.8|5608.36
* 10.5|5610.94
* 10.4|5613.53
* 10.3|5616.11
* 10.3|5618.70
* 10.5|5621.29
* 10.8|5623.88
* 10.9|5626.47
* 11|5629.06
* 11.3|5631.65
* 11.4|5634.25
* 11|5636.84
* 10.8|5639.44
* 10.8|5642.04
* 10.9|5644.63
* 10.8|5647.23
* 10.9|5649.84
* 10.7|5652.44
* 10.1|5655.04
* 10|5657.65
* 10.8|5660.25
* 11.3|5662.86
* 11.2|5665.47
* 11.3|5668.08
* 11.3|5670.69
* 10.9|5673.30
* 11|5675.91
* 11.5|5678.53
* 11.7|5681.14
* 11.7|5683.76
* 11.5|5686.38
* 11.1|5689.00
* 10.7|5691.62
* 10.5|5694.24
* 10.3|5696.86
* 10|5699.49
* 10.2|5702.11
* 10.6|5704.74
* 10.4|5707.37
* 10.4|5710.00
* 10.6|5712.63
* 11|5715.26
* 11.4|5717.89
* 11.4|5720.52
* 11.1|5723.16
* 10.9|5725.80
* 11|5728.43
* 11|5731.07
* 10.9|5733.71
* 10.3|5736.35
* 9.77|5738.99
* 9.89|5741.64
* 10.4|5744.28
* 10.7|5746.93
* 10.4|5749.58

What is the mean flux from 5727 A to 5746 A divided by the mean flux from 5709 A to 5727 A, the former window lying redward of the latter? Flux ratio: 0.95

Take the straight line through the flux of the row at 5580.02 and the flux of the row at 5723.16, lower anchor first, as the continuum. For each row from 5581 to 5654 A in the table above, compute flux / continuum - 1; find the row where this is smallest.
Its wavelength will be 5618.70 A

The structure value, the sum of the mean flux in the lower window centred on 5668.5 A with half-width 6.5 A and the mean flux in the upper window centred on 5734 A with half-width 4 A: 21.9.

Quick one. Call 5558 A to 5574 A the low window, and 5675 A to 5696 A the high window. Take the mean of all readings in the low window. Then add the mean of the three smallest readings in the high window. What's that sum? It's 21.5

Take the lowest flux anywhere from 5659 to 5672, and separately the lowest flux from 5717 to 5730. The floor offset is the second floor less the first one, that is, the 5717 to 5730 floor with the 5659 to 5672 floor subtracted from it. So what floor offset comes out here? 0.1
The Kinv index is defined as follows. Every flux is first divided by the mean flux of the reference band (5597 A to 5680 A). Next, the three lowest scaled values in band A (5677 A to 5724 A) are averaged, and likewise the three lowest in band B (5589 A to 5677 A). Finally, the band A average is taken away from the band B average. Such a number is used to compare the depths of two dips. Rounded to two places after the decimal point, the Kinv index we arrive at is 0.00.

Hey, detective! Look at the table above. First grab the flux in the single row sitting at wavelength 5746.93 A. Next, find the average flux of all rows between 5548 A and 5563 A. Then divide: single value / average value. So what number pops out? 1.01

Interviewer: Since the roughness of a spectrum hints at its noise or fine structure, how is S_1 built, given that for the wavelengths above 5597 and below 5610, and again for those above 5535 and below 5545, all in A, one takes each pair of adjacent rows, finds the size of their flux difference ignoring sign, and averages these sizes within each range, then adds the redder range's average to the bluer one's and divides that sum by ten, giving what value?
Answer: 0.031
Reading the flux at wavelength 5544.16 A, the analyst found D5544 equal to 10.1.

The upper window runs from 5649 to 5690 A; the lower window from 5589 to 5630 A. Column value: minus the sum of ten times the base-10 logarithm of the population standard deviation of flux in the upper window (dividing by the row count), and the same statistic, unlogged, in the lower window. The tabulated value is 2.73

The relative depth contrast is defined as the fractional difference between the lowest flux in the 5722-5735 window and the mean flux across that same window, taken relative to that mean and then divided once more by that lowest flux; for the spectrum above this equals -0.001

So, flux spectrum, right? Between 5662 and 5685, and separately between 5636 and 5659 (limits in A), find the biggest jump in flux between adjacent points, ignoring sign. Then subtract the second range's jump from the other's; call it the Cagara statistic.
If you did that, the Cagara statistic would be -0.100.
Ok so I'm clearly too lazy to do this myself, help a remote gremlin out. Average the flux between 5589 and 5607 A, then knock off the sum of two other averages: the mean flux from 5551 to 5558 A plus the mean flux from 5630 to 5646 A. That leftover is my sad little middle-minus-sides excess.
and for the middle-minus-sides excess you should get -10.3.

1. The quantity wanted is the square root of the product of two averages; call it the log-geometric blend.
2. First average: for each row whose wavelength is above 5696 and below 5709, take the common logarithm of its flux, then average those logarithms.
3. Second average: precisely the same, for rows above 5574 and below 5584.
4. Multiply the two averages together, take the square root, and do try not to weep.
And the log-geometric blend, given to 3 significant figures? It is 1.02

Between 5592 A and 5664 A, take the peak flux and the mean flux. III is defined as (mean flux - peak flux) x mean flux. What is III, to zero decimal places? -9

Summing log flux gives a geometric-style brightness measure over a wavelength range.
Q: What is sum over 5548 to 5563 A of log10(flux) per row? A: 6.14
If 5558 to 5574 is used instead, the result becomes 6.20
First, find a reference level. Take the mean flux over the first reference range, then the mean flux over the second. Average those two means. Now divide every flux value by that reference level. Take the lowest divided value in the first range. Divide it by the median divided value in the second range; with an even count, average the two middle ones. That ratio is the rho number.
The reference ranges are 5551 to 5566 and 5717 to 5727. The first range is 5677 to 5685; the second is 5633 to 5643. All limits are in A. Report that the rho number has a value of 1.06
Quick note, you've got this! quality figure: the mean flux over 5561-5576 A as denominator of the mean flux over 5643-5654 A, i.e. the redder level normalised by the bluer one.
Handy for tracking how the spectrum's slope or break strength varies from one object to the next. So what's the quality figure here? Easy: 1.02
